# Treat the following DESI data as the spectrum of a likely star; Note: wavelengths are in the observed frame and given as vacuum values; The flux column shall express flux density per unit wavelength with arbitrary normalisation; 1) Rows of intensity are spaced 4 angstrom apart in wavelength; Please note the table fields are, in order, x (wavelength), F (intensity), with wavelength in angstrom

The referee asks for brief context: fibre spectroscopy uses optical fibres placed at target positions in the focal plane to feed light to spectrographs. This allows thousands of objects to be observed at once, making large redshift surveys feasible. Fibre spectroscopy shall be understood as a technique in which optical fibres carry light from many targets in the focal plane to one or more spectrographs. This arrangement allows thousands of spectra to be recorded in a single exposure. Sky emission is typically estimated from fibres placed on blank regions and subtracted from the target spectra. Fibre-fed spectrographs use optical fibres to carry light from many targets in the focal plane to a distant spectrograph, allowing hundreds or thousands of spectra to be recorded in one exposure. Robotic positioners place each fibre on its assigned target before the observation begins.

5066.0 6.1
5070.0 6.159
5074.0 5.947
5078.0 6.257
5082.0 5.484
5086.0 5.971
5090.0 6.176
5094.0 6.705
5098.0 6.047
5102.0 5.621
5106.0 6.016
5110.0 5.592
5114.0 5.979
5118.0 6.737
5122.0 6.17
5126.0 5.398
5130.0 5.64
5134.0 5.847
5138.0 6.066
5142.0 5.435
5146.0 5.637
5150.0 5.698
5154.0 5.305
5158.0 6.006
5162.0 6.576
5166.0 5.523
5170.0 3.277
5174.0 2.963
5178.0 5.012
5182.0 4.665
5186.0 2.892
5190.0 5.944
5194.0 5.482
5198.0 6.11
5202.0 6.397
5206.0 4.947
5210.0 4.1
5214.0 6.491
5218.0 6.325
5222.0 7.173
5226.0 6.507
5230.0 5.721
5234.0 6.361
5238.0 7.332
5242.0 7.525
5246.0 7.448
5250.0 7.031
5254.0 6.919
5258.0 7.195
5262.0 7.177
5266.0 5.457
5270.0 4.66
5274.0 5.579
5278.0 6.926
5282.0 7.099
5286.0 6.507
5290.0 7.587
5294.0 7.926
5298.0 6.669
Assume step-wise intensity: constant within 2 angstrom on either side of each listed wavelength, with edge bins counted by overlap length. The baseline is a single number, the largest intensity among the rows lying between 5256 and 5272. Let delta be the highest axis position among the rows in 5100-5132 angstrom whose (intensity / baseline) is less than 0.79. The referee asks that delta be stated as 5130.0 angstrom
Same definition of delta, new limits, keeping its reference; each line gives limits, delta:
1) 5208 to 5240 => 5210.0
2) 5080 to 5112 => 5110.0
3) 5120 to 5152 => 5146.0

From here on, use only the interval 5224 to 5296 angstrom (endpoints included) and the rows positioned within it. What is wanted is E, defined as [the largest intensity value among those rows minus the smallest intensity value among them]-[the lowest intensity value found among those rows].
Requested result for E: -1.4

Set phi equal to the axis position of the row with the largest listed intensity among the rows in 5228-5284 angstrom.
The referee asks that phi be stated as 5242.0 angstrom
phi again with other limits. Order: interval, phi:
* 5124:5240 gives 5238.0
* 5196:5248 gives 5242.0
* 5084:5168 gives 5118.0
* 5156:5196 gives 5162.0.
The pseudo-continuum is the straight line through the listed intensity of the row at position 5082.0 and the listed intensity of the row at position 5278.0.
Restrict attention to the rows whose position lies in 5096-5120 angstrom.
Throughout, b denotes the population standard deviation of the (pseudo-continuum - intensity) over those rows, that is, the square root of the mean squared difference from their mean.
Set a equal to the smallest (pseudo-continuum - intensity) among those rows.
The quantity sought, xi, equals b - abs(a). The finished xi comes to -0.6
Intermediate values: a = -0.99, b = 0.35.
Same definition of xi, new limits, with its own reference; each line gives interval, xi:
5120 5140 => -0.1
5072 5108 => -0.8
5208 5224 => 0.5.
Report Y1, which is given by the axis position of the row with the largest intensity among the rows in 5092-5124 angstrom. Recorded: 5118.0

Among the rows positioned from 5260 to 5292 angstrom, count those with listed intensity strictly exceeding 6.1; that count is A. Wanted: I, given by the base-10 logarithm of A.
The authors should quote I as 0.7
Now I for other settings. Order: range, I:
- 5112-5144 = 0.3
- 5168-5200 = 0.0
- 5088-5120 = 0.5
